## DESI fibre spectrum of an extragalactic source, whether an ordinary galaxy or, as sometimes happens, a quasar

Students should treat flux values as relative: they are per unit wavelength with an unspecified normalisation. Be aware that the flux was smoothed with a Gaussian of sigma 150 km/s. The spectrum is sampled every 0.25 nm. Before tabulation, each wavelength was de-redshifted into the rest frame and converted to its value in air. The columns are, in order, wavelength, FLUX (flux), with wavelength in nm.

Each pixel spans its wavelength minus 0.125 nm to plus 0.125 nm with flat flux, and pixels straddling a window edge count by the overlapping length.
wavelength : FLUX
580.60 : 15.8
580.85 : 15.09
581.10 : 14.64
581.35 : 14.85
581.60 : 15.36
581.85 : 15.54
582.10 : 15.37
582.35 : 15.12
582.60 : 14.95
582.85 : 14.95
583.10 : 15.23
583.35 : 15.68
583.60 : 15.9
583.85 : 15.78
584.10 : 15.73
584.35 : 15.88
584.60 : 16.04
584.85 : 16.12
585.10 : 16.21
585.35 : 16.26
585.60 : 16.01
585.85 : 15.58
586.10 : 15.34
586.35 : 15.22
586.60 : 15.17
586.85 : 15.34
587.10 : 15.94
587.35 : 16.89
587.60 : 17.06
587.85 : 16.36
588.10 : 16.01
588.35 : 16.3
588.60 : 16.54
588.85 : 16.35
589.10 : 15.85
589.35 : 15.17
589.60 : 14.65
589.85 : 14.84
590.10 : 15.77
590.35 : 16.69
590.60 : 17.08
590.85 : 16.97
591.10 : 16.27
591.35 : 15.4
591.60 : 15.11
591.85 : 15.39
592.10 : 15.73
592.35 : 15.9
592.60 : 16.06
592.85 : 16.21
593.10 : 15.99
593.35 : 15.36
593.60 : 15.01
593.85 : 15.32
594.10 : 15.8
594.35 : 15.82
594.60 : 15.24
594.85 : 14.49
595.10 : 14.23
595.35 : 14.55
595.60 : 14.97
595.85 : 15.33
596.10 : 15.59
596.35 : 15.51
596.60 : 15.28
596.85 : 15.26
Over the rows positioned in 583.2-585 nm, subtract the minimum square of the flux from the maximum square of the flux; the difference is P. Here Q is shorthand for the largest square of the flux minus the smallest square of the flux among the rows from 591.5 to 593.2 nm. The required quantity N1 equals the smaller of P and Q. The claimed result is 14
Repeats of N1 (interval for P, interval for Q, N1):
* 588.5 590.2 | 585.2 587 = 34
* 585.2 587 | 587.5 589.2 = 34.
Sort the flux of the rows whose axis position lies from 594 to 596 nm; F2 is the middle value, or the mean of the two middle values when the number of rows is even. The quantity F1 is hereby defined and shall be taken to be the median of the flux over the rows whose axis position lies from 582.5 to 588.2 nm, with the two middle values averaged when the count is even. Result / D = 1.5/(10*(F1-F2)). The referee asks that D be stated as 0.2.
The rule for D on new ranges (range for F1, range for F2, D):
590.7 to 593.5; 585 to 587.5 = 1.1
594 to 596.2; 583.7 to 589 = -0.2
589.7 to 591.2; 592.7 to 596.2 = 0.1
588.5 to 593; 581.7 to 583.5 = 0.2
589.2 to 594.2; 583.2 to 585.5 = -1.0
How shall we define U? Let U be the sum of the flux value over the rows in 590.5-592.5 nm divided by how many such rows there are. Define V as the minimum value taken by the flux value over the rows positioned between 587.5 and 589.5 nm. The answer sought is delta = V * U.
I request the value 242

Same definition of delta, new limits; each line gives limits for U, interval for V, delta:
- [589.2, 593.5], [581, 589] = 231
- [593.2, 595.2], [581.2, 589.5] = 225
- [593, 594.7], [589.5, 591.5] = 227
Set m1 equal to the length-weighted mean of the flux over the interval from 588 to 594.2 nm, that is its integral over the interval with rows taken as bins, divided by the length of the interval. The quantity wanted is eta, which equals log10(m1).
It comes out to 1.20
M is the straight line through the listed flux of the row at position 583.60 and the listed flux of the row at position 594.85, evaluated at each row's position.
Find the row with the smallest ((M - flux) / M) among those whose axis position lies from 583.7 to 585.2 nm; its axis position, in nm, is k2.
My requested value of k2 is 585.10 nm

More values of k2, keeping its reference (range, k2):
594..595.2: 594.35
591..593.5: 592.85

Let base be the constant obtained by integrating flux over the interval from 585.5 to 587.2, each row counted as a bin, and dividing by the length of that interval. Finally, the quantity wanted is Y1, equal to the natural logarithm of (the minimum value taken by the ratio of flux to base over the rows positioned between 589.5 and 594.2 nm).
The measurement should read -0.056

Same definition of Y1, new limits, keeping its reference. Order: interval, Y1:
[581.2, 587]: -0.043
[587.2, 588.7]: 0.032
